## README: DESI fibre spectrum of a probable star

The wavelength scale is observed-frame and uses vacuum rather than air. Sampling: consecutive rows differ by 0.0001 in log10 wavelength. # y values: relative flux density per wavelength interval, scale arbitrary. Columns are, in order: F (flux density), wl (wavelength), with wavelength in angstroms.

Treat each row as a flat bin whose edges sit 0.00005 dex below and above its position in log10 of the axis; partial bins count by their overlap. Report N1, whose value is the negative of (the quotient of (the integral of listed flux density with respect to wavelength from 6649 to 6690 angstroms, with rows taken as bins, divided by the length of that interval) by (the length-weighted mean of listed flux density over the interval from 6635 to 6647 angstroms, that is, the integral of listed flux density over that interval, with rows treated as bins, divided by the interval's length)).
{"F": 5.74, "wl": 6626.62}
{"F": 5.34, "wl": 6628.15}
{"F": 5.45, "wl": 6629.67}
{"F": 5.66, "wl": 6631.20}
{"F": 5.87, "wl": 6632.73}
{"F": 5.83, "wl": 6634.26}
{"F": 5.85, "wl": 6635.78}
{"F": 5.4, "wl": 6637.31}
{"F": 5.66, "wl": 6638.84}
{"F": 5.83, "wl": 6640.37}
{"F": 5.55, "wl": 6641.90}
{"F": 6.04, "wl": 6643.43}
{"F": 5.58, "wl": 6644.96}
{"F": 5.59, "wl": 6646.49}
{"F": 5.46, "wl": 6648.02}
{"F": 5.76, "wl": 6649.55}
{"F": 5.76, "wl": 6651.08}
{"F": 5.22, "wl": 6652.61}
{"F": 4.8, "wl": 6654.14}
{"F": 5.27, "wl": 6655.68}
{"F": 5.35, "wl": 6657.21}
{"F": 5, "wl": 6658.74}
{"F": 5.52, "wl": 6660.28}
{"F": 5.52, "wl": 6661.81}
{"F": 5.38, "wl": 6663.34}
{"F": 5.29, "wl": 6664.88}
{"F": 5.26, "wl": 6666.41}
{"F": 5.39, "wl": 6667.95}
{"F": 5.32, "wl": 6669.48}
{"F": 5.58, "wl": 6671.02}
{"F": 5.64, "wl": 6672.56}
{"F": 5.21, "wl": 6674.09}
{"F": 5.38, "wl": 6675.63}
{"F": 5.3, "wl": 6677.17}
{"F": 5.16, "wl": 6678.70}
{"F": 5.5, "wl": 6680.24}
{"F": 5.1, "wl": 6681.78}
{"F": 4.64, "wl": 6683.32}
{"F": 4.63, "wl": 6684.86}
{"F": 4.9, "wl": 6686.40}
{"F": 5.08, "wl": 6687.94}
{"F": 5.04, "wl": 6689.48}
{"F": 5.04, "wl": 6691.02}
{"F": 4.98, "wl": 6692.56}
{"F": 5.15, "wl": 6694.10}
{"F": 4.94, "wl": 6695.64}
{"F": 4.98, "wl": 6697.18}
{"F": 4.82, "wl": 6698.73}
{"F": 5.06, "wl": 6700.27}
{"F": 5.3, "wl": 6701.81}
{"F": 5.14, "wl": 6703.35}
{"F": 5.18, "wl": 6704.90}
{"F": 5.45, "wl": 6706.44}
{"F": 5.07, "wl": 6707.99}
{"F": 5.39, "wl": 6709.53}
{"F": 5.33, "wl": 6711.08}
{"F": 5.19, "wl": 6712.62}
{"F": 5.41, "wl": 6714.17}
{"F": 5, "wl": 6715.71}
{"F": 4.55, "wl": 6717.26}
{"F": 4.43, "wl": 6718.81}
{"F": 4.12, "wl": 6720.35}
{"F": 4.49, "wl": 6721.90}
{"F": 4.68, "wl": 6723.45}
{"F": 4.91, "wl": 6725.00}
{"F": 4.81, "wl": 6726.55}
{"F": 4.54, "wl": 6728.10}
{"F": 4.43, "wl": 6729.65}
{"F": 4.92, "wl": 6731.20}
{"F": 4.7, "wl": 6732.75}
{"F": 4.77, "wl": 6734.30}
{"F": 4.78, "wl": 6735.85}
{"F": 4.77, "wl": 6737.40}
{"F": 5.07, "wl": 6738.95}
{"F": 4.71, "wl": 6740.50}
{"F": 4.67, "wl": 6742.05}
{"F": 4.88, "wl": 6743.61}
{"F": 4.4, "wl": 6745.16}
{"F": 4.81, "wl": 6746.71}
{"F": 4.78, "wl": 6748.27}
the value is -0.924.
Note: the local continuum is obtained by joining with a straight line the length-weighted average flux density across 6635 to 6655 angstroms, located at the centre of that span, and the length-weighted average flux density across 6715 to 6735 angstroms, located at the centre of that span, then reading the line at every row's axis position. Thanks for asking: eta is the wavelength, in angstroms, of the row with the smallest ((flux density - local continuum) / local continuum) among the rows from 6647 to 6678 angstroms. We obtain 6654.14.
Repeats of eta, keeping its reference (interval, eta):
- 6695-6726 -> 6720.35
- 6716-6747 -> 6720.35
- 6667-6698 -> 6683.32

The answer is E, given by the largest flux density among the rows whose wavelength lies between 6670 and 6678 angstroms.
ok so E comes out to 5.64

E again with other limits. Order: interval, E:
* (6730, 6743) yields 5.07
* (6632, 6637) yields 5.87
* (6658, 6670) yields 5.52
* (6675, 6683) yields 5.5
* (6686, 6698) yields 5.15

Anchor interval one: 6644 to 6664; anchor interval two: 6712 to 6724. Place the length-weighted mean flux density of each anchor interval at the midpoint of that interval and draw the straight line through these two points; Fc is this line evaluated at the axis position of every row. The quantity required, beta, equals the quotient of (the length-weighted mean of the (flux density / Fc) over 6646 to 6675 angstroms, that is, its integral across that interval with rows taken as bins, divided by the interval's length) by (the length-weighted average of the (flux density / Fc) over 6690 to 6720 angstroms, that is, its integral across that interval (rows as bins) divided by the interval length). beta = 0.969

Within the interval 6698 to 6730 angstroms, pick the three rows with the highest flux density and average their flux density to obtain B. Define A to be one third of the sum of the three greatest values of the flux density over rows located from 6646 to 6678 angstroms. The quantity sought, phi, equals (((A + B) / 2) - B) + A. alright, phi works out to 5.9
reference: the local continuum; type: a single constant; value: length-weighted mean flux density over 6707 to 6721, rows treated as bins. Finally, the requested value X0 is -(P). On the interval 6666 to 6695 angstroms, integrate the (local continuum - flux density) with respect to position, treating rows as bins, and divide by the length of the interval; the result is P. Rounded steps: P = -0.21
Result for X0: 0.21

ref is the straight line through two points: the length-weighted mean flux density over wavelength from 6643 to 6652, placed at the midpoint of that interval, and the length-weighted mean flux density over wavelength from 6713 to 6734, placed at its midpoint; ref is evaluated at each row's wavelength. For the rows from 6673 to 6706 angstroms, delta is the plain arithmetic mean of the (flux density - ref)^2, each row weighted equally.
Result 0.054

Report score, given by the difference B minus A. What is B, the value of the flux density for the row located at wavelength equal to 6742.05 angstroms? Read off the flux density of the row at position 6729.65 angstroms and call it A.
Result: 0.2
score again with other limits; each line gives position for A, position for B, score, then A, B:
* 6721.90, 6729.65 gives -0.1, 4.49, 4.43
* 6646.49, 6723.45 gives -0.9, 5.59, 4.68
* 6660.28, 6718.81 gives -1.1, 5.52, 4.43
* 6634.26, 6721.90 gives -1.3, 5.83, 4.49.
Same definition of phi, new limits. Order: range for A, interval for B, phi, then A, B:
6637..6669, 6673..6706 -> 6.1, 5.88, 5.39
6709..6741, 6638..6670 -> 5.1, 5.38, 5.88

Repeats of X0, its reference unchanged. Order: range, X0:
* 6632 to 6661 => 0.58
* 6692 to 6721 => 0.07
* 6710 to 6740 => -0.17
